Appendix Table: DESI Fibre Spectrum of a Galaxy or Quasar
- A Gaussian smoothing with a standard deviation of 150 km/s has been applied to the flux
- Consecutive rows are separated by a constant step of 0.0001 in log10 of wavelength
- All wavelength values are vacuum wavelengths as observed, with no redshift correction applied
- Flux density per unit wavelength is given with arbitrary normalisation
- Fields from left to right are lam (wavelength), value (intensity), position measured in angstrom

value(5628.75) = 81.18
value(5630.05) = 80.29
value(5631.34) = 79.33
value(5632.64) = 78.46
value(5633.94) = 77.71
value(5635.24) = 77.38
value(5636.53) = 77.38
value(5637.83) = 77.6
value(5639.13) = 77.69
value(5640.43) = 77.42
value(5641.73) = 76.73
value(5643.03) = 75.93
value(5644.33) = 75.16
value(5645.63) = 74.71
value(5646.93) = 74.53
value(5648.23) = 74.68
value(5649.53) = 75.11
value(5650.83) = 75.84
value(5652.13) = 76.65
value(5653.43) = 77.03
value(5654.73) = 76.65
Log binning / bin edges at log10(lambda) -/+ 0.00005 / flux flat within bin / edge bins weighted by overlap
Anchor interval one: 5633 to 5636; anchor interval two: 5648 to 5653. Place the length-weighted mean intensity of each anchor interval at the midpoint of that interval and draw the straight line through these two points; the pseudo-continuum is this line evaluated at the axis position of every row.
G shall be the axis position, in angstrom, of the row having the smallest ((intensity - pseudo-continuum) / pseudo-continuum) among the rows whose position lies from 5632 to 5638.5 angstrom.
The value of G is 5635.24 angstrom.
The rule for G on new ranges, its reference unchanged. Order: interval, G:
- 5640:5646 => 5645.63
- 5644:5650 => 5646.93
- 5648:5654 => 5648.23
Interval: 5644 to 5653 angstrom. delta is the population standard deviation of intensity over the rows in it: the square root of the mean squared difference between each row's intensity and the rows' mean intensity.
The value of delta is 0.7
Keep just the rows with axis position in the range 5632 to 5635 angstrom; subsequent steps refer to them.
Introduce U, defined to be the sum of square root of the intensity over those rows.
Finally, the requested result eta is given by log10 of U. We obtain 1.247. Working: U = 17.7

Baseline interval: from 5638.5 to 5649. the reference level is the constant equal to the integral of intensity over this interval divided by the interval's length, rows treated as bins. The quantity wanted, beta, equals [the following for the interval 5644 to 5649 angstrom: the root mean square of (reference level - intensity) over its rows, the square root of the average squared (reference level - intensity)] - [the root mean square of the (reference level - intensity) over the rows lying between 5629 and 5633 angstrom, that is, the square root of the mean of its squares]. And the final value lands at -2.5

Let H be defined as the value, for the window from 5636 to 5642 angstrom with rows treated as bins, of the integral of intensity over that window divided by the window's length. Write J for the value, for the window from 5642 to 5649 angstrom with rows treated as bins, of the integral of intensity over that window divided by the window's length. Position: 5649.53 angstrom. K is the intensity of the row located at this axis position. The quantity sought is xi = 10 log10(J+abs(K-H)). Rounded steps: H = 77.3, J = 75.1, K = 75.11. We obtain 18.88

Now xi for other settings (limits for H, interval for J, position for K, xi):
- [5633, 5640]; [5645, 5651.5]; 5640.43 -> 18.76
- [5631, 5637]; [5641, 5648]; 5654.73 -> 18.85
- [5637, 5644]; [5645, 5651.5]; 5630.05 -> 18.94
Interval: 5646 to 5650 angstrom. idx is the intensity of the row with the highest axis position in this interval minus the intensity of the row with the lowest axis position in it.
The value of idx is 0.6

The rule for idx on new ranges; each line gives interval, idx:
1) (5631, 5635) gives -1.6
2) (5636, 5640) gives 0.3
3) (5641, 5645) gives -1.6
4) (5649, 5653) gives 1.5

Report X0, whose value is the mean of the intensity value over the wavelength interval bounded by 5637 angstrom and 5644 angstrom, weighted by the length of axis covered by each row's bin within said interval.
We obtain 77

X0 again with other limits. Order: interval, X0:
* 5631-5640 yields 78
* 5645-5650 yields 75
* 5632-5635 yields 78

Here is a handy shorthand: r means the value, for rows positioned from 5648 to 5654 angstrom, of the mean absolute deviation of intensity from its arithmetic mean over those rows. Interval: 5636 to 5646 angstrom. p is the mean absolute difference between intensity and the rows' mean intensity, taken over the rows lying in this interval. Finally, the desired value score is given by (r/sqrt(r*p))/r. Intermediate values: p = 1.0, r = 0.78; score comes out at 1.1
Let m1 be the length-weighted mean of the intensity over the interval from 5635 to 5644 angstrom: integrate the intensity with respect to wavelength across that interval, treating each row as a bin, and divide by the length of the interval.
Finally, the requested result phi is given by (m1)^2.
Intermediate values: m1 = 77.08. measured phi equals 5942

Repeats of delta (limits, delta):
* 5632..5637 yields 0.4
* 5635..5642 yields 0.3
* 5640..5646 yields 1.0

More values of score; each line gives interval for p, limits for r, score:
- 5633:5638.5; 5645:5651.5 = 4.3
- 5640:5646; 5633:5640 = 2.9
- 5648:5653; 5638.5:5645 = 1.3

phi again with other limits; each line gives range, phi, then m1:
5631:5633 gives 6204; 78.76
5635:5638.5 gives 6014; 77.55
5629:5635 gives 6227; 78.91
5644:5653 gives 5674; 75.33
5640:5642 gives 5938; 77.06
